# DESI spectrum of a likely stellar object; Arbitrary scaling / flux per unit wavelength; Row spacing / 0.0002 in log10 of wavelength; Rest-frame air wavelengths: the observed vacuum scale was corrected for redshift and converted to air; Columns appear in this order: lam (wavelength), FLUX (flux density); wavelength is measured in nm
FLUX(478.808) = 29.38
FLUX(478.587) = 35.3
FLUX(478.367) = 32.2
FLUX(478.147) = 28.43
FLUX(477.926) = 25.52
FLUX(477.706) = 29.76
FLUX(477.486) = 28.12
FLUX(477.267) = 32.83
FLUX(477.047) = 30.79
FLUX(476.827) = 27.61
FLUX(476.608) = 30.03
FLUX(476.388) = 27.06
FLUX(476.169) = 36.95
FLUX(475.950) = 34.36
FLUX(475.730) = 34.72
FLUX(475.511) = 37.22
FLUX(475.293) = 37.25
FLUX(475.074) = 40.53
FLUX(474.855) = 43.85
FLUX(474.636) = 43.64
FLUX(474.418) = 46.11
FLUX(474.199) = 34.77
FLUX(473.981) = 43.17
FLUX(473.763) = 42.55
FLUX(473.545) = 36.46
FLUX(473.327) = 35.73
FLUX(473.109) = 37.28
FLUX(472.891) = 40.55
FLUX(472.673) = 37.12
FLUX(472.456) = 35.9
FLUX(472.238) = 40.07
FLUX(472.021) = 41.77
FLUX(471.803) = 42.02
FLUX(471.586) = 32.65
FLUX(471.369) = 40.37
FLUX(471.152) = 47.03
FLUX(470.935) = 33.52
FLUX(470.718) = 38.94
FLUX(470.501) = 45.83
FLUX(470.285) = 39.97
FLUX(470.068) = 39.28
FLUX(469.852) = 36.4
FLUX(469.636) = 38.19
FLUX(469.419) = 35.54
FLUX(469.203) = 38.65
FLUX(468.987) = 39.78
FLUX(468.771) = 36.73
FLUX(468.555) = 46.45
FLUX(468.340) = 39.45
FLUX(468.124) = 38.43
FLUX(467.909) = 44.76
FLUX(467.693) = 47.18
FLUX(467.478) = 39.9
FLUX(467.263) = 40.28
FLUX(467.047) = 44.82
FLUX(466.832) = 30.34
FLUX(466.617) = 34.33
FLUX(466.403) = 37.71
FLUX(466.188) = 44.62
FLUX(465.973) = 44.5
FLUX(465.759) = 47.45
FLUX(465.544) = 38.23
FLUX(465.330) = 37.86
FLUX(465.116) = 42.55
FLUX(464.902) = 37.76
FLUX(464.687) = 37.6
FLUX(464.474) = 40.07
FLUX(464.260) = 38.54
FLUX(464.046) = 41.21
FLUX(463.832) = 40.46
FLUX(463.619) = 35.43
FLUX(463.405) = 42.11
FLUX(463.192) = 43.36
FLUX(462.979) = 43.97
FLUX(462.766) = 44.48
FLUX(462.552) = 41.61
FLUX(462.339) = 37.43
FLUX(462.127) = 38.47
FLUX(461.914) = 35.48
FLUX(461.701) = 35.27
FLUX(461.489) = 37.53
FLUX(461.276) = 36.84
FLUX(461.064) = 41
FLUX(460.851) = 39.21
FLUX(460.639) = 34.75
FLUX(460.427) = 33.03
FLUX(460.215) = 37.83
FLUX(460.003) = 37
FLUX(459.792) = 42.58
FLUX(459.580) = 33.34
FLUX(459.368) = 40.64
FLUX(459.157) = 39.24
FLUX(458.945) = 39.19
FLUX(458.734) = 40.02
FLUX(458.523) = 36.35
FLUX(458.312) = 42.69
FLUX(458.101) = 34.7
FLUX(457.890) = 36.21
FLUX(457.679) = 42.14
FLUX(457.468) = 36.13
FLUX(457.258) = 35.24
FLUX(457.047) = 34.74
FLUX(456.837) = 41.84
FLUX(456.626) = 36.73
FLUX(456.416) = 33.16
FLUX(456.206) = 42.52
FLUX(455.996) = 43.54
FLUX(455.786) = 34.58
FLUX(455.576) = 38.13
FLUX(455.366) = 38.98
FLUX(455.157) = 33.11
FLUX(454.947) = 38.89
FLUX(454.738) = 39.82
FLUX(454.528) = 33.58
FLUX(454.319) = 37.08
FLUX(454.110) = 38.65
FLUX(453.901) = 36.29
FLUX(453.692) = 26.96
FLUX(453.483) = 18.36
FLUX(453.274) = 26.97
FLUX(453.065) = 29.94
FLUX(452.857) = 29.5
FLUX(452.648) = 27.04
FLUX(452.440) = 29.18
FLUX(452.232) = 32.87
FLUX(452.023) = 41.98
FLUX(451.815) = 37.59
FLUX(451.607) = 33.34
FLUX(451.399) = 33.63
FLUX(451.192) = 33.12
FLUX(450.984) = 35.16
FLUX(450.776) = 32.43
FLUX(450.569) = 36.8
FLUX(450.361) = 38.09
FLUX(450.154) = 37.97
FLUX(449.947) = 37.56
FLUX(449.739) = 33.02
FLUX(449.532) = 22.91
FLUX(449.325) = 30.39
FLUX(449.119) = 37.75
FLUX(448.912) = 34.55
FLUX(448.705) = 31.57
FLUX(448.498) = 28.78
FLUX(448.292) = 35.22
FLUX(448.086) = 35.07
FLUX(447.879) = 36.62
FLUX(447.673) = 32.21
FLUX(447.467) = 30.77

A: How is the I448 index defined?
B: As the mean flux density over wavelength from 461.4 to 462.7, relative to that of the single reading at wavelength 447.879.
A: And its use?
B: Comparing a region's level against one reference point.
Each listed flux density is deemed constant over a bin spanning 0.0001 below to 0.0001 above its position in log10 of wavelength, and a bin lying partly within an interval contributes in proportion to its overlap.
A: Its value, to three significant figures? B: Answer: 1.03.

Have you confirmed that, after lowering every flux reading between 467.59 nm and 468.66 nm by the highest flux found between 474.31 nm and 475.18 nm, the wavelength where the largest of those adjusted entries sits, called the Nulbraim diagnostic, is 467.693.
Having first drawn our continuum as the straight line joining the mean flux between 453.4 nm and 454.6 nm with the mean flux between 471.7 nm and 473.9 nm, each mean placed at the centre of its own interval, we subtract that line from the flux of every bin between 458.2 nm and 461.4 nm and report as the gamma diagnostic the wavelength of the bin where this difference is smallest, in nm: 460.427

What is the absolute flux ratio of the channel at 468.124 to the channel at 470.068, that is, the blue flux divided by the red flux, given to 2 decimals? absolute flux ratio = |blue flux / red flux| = 0.98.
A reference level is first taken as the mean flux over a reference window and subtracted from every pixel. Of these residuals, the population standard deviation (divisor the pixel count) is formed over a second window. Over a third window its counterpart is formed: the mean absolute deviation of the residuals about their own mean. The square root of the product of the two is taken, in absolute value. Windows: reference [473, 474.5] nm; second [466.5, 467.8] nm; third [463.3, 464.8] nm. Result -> 3.3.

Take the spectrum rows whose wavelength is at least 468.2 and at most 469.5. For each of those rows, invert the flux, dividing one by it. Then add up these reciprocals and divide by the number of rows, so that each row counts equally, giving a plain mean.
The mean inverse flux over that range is 0.0255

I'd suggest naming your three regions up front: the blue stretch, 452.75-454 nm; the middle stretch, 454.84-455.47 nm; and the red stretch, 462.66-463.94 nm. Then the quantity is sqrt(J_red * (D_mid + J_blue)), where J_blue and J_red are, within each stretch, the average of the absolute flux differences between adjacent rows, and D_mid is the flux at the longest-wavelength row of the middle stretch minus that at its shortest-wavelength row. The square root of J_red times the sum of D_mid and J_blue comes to 4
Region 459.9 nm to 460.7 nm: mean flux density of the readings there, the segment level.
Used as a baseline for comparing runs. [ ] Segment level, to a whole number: 36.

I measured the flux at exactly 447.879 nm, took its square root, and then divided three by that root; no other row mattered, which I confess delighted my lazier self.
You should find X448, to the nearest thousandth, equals 0.496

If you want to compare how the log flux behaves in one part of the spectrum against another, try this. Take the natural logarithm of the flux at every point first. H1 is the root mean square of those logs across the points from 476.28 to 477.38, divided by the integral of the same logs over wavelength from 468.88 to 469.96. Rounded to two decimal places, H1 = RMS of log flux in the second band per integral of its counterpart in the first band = 0.86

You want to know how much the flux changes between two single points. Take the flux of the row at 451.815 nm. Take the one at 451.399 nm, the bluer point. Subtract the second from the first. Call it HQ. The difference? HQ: 4.0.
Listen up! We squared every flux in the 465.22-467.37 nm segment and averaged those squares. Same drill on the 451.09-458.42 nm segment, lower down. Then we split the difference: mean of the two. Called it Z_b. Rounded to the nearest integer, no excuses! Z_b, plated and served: 1445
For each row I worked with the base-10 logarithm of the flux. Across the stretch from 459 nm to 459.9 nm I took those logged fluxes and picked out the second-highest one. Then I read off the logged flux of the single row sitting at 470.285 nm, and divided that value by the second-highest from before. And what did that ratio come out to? 1.00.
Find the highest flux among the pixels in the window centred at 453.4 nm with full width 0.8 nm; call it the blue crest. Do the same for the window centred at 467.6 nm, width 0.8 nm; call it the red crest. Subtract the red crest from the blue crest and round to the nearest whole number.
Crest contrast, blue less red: -17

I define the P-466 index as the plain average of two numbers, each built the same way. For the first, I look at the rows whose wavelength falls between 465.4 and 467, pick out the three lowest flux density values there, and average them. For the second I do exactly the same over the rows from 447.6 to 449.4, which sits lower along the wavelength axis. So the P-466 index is 32.2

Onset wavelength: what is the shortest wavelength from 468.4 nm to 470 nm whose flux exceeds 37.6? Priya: 468.555 nm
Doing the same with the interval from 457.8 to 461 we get 458.312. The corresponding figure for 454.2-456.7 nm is 454.738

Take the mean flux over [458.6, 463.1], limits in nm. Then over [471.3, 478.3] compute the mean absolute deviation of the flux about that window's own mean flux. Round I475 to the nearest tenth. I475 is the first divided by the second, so 8.4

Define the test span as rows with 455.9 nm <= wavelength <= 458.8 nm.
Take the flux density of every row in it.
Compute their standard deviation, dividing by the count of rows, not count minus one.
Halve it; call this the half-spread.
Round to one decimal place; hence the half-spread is 1.8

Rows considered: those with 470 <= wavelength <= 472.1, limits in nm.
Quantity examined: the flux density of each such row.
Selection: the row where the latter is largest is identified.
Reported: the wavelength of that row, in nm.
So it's 471.152 nm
